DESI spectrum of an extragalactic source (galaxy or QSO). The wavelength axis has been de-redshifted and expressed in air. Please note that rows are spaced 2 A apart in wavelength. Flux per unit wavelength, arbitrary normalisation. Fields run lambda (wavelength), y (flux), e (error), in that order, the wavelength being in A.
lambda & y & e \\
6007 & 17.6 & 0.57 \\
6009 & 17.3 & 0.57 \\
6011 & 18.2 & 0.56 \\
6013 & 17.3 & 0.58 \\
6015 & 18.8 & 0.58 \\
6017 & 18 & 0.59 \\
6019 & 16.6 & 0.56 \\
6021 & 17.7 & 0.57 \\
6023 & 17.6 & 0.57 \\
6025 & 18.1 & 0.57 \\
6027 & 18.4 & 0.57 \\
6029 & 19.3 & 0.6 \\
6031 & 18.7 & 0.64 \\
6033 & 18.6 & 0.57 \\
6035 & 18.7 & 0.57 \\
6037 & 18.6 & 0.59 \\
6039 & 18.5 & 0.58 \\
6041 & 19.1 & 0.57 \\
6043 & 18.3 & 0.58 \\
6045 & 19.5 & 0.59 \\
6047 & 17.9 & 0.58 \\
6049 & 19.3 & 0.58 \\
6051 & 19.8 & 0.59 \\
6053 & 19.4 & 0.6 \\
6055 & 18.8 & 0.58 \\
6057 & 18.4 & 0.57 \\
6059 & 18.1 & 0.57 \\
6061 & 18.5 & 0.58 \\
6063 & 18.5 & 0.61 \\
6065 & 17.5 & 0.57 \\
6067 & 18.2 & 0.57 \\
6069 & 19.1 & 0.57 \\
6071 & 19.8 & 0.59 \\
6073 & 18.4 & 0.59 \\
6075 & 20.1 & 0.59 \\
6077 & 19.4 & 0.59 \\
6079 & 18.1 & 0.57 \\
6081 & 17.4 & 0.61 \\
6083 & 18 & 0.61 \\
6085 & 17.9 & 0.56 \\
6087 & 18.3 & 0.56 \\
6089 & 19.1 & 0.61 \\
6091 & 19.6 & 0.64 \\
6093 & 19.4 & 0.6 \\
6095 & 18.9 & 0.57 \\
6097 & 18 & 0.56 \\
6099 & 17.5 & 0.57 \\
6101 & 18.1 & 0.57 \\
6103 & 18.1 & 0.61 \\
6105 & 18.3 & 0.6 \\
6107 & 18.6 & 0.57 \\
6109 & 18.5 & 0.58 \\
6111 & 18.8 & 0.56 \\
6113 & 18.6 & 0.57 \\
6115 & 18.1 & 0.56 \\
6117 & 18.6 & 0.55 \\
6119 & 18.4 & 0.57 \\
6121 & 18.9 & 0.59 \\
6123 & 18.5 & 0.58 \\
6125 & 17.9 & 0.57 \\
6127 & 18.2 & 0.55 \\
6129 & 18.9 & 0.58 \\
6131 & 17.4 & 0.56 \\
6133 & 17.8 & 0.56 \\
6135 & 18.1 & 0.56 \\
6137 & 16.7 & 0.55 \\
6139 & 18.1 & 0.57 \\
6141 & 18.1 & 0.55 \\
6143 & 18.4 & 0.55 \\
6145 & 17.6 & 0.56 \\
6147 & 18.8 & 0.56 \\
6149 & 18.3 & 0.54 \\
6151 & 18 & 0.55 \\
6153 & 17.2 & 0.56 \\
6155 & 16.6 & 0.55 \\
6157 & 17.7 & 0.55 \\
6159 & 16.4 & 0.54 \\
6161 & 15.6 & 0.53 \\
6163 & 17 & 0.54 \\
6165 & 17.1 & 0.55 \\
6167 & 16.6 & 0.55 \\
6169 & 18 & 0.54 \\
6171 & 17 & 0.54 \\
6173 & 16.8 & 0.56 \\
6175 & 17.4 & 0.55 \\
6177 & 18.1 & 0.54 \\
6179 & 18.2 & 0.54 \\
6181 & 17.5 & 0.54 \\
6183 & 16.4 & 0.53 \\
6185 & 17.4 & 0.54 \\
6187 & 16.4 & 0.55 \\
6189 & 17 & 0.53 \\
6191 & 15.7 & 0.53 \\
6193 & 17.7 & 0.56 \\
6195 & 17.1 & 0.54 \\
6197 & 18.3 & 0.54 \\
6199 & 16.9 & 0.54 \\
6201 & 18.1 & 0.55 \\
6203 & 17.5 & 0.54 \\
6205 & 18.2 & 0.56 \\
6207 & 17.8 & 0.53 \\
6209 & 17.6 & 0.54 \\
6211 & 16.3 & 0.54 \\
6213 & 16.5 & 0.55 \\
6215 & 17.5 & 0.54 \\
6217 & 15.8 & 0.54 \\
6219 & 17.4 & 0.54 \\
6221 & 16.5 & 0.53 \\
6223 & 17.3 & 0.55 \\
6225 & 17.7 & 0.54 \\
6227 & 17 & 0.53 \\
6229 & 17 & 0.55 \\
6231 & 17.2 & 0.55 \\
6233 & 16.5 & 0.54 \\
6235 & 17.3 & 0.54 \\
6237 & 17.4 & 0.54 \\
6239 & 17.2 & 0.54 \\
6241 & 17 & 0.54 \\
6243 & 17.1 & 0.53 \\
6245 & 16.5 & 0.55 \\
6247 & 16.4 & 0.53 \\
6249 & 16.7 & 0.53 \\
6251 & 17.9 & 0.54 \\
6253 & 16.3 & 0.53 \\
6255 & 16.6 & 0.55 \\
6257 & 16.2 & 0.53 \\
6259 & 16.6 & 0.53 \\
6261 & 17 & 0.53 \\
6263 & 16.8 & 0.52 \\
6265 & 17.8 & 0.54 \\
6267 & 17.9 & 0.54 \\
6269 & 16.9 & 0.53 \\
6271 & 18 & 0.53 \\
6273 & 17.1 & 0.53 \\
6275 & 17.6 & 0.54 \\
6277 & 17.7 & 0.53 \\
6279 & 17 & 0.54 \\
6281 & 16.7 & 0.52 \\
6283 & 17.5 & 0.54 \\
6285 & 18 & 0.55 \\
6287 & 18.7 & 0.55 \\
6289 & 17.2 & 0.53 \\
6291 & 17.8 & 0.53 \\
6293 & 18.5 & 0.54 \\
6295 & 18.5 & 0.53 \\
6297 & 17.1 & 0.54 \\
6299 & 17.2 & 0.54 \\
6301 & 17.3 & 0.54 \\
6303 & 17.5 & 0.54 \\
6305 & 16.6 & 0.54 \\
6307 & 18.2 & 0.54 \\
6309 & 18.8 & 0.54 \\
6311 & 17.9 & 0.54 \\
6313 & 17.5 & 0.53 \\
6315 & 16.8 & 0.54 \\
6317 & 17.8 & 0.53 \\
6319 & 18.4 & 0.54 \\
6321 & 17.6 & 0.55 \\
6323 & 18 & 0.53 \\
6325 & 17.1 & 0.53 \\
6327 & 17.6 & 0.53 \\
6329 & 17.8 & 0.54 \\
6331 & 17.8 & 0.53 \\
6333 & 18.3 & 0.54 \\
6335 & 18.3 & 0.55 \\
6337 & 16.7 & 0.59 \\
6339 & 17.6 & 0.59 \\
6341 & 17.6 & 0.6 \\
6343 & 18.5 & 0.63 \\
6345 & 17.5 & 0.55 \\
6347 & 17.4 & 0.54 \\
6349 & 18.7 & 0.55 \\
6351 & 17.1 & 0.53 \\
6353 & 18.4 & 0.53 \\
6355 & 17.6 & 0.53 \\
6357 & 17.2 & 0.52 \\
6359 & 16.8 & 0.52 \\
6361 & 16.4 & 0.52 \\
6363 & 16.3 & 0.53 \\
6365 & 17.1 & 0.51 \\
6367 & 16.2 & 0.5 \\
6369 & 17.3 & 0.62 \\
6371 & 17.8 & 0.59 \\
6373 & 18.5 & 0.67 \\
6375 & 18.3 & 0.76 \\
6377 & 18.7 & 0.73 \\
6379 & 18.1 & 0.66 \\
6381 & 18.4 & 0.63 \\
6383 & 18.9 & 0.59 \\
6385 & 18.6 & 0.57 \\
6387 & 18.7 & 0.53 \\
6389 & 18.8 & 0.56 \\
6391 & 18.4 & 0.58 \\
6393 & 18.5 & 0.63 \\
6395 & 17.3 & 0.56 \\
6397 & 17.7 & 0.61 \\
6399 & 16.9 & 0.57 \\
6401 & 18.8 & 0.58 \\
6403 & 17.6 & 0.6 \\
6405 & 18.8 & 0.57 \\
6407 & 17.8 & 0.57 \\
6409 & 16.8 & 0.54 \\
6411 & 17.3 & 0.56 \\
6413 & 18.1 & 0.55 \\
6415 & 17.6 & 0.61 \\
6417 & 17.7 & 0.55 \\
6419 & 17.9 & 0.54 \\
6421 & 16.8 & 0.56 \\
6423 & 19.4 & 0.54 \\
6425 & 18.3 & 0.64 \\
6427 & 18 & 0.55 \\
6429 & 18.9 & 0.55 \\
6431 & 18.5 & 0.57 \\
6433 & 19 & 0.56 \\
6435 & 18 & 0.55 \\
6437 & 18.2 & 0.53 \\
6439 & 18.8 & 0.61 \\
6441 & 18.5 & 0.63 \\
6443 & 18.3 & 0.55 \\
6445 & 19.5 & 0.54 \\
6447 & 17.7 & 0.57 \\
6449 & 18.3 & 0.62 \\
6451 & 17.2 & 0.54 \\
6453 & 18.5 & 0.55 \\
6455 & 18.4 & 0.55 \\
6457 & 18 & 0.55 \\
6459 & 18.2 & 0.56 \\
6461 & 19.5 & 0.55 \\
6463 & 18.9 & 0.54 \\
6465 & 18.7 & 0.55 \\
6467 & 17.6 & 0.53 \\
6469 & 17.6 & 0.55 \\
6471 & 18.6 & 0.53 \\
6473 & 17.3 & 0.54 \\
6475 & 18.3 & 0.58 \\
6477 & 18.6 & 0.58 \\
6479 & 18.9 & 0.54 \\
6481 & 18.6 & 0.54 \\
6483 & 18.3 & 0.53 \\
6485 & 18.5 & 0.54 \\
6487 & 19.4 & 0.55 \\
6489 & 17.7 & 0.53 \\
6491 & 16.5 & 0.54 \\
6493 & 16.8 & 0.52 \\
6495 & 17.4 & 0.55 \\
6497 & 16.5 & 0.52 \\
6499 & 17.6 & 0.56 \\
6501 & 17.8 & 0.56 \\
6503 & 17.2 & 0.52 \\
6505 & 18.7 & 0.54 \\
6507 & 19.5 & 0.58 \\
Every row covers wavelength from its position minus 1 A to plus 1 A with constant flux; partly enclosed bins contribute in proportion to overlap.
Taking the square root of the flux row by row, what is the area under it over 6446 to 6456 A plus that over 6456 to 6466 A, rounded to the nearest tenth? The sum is 85.6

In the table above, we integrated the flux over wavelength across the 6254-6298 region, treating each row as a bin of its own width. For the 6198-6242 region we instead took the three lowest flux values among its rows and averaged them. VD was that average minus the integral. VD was -750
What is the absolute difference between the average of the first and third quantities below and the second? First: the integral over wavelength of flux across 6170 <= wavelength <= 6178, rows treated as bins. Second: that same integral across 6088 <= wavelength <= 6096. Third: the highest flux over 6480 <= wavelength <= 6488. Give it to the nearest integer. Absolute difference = 75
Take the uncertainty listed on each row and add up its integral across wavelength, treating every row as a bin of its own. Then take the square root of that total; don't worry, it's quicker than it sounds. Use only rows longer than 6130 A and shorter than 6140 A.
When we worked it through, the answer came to 2.37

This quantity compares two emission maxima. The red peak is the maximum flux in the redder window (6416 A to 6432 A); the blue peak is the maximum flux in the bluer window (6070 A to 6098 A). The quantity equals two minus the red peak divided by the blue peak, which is 1.03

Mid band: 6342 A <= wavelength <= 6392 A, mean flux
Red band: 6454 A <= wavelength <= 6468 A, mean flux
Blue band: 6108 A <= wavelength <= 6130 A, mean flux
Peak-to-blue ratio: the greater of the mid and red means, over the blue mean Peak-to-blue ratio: 1.00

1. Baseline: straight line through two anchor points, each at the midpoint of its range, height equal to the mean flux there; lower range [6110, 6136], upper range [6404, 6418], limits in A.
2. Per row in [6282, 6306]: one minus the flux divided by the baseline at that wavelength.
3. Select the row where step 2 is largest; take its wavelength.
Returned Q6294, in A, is 6305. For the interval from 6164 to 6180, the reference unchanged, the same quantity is 6167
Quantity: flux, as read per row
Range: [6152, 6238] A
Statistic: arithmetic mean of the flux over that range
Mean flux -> 17.1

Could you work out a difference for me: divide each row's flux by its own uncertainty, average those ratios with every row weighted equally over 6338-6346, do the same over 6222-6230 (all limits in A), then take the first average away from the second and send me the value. 1.7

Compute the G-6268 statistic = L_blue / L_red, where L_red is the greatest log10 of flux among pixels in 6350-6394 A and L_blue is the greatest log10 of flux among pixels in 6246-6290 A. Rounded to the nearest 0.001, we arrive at 0.996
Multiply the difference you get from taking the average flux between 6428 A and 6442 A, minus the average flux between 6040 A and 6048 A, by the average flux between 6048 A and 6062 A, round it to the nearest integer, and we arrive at -3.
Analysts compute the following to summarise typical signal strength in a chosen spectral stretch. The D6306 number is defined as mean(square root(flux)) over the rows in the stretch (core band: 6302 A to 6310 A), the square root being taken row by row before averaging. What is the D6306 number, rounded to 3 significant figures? 4.21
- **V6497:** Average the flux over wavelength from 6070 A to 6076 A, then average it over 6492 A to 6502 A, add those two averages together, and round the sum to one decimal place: 36.7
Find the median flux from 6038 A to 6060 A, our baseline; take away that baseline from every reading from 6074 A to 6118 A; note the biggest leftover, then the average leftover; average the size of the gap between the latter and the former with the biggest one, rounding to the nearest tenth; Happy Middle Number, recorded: 1.4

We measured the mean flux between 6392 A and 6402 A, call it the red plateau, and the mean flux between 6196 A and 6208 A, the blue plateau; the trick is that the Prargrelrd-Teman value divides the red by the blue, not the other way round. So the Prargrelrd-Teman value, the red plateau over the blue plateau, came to 1.00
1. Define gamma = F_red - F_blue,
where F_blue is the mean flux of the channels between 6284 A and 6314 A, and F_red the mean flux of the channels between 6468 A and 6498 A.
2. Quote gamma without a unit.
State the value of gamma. 0.1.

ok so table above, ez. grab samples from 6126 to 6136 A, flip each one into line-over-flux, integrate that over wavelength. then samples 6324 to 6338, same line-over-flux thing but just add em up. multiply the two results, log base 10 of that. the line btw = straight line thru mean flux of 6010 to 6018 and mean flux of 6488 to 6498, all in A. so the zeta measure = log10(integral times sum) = 1.83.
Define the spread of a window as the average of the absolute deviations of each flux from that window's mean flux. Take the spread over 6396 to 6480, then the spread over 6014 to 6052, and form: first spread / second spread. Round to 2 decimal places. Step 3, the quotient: 0.99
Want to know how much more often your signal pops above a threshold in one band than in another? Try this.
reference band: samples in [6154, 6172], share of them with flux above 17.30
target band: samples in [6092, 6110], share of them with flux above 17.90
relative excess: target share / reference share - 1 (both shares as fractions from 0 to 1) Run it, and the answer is 3.0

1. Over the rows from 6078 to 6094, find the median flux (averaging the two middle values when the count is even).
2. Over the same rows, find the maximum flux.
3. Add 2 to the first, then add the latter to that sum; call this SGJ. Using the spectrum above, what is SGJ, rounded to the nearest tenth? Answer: 39.8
